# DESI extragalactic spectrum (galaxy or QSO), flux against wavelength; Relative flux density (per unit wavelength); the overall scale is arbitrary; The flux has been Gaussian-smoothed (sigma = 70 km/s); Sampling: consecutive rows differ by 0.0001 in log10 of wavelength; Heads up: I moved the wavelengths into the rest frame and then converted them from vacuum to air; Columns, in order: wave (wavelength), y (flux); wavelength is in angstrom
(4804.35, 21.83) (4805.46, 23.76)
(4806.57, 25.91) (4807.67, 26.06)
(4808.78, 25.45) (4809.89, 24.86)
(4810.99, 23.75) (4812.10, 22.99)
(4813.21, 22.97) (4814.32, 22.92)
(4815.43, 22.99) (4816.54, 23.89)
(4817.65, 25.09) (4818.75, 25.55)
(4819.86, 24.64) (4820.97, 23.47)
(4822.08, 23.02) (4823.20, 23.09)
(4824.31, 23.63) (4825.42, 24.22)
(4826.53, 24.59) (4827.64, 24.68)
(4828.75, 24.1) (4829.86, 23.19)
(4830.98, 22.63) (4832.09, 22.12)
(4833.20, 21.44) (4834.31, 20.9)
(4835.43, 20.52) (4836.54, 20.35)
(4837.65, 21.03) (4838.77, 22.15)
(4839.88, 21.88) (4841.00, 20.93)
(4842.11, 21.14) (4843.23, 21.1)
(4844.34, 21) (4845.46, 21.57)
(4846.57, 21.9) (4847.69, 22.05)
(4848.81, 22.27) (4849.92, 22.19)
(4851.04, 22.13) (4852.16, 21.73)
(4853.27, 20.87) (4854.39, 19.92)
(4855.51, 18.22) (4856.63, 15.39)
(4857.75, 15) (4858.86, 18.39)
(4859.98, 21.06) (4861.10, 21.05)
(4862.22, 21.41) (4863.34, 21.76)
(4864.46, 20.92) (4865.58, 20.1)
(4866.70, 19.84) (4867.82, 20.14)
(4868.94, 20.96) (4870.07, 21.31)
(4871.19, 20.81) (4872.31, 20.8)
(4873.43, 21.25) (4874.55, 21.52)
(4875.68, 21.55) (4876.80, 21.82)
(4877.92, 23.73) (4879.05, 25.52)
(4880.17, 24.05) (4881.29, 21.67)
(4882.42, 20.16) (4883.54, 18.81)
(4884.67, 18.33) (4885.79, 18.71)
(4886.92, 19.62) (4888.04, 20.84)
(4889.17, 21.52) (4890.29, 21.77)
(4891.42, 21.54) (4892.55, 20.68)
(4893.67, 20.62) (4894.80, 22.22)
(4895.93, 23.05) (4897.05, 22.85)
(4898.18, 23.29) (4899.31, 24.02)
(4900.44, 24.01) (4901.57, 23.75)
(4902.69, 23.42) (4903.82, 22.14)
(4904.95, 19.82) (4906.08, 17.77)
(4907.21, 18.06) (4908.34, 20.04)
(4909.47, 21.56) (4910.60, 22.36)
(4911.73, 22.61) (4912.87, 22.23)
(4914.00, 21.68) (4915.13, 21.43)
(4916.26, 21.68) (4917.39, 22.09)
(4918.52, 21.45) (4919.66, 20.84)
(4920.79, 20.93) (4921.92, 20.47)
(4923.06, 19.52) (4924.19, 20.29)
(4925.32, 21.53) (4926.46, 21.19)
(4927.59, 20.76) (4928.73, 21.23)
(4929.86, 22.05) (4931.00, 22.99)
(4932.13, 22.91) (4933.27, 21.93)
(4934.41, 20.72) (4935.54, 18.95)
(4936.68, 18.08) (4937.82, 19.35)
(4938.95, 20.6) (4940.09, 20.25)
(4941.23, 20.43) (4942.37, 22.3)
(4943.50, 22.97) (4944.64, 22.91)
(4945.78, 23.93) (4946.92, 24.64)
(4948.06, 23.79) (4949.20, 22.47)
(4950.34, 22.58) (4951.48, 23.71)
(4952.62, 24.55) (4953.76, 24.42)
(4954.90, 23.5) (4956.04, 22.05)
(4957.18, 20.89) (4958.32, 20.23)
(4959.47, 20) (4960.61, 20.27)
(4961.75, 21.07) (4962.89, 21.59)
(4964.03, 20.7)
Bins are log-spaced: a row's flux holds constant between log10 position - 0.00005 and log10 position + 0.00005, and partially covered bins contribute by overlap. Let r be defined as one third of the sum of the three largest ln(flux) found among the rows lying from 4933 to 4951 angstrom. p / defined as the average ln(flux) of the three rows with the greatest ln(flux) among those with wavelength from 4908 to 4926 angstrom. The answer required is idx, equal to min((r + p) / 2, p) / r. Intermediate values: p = 3.11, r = 3.18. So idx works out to 0.98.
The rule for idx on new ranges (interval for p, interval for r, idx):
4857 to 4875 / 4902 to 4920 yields 0.98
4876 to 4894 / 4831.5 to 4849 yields 1.02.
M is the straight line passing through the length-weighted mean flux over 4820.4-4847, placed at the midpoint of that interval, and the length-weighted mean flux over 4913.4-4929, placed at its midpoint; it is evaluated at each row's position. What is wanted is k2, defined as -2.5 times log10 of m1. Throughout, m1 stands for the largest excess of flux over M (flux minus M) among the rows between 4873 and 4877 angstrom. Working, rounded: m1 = 0.1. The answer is 2.2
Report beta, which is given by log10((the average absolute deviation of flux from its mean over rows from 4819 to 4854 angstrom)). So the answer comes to 0.02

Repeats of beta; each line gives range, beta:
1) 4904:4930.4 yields -0.02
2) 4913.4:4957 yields 0.10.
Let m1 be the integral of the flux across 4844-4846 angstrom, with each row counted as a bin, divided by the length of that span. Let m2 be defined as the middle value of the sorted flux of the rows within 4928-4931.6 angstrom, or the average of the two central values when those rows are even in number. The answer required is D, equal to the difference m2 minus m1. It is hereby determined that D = 0.8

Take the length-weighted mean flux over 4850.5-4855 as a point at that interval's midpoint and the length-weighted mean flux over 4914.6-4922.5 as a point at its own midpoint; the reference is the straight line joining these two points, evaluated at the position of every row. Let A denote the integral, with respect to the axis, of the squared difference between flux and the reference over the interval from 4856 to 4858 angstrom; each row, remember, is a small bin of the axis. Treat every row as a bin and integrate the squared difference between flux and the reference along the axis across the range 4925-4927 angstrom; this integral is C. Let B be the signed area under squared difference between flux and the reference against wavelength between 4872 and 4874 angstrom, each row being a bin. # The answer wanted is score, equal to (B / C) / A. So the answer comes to 0.03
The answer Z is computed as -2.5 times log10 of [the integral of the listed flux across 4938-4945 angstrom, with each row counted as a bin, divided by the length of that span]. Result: -3.33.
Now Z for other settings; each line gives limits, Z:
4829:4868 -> -3.30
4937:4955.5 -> -3.38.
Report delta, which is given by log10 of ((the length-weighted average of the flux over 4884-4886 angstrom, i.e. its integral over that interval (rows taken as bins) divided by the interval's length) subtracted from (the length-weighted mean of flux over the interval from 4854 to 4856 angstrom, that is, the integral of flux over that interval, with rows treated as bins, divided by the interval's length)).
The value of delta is -0.29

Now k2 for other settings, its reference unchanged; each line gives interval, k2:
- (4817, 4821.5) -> -1.2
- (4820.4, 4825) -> -0.2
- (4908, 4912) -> -0.4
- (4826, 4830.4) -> -0.9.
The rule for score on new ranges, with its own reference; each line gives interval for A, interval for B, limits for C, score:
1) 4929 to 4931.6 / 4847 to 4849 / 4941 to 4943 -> 0.26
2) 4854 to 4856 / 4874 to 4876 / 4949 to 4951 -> 0.01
